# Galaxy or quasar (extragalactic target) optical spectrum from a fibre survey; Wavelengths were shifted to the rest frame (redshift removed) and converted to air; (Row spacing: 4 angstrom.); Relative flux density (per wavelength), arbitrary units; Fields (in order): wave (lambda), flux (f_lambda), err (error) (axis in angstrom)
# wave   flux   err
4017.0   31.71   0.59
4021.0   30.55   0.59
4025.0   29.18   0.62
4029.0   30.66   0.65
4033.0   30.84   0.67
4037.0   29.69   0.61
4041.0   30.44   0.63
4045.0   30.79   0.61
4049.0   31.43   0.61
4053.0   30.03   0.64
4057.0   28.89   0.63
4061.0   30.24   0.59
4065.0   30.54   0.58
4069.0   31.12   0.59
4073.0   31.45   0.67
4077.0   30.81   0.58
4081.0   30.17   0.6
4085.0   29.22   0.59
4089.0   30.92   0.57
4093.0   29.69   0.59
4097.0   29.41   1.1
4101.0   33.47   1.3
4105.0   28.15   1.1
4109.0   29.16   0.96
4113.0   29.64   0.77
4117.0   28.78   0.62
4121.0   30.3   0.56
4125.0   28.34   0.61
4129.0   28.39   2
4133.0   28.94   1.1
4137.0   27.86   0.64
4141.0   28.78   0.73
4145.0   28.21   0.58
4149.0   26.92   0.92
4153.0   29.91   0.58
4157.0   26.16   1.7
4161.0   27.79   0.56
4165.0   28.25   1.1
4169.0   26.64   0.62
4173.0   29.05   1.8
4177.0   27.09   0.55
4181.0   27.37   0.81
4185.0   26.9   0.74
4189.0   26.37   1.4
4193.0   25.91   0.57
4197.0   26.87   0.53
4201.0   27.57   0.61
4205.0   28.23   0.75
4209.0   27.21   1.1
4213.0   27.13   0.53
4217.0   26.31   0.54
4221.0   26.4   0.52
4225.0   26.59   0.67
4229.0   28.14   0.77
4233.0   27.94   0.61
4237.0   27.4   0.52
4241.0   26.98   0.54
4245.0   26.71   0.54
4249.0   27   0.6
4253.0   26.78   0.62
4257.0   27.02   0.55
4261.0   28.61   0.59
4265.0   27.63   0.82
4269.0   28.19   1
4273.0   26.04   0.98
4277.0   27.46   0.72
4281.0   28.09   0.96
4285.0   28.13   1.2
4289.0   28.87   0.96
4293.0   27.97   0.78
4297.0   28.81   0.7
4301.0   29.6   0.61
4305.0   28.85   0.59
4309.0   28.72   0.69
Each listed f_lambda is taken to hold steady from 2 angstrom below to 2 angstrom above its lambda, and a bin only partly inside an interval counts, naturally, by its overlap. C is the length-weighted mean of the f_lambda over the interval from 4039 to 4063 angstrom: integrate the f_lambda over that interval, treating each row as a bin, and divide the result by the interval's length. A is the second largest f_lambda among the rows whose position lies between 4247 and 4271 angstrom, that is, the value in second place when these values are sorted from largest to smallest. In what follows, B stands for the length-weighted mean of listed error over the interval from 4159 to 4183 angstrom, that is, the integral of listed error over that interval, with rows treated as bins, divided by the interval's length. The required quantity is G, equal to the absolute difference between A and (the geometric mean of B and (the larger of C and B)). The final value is 22.9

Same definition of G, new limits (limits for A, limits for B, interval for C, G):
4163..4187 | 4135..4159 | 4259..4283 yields 23.4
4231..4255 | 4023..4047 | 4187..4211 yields 23.3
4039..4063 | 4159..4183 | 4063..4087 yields 25.5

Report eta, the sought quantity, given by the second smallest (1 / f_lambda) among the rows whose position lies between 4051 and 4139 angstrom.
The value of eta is 0.0318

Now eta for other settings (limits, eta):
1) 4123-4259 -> 0.0344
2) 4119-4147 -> 0.0346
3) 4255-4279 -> 0.0355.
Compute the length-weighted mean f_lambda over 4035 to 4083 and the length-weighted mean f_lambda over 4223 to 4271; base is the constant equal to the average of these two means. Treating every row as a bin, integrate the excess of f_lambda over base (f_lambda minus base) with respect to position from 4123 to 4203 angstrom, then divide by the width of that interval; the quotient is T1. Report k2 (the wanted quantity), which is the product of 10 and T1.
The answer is -13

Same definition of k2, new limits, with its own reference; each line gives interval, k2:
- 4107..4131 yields 2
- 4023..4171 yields 6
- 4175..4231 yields -19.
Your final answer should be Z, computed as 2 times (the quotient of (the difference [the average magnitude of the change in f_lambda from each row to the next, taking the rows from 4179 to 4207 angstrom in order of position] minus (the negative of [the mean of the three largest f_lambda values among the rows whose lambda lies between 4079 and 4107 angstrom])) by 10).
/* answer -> 6.4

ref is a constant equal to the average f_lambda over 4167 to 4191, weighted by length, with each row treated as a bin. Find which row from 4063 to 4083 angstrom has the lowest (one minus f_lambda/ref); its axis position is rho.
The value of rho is 4073.0 angstrom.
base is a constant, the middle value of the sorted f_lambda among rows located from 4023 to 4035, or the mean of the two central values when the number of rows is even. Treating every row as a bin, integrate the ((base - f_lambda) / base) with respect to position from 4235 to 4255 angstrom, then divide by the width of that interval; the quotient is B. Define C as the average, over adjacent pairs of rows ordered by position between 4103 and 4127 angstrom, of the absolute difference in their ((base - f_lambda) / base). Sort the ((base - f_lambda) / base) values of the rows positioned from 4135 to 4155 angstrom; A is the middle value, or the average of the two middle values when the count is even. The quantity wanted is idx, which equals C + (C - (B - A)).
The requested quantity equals 0.04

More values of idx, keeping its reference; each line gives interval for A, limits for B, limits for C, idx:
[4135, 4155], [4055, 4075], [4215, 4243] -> 0.11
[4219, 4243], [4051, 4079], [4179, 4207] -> 0.15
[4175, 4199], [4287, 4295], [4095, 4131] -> 0.17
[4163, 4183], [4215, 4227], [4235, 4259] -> -0.01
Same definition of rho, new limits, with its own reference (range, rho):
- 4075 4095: 4089.0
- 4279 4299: 4289.0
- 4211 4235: 4229.0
